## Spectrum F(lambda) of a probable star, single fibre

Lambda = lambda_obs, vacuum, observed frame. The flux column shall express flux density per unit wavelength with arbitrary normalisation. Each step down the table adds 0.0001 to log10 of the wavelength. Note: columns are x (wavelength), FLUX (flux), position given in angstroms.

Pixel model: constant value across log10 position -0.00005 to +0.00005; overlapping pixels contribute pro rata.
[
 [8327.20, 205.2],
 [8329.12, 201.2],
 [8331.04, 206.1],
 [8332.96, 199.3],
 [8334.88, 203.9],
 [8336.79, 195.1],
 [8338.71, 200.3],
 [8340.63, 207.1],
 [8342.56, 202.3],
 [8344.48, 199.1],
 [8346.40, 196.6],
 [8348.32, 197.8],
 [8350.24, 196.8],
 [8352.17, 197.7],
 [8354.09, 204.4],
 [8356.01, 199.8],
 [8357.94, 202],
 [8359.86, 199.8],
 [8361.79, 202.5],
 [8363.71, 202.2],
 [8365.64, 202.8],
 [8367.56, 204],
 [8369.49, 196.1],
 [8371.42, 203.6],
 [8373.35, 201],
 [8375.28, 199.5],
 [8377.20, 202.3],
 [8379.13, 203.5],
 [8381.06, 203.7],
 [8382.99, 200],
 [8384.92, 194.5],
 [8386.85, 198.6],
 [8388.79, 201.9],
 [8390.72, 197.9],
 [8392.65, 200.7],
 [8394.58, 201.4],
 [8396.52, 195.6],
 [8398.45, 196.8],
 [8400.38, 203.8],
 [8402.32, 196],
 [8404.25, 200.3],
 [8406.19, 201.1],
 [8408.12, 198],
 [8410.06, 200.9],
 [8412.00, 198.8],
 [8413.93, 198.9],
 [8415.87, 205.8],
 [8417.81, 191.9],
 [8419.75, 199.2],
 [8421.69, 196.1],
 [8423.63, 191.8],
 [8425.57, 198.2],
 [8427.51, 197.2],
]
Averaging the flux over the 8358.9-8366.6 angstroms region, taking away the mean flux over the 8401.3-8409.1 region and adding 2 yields 5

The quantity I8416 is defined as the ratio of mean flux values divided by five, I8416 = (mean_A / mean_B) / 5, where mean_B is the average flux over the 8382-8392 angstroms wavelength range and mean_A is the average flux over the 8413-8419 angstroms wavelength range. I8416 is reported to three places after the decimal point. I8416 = 0.200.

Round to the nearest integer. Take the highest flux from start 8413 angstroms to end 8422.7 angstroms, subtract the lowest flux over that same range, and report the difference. 14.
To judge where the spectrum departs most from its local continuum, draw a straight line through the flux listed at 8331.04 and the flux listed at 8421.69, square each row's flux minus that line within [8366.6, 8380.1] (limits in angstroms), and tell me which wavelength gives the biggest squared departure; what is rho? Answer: 8369.49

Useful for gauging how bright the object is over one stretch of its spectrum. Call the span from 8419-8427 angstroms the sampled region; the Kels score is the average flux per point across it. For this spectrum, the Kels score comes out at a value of 196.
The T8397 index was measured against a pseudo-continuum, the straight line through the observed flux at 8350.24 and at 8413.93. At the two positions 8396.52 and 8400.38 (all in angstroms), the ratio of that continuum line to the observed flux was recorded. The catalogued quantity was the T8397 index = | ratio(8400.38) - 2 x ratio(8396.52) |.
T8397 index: 1.05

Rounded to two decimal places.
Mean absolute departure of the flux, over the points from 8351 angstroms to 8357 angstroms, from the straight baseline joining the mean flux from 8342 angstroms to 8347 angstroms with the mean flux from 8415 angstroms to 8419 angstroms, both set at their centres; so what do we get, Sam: 2.42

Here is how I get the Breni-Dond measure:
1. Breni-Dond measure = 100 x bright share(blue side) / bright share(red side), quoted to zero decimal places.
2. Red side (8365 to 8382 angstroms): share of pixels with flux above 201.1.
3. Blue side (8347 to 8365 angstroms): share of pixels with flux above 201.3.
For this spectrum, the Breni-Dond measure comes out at 67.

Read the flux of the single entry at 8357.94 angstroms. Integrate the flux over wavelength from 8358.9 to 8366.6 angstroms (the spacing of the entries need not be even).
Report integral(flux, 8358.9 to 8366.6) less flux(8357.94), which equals 1353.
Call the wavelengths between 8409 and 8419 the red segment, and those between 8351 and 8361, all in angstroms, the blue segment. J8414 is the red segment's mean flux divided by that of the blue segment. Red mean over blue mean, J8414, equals 0.99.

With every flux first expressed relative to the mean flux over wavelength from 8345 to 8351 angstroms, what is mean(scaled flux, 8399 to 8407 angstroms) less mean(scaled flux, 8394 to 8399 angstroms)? 0.012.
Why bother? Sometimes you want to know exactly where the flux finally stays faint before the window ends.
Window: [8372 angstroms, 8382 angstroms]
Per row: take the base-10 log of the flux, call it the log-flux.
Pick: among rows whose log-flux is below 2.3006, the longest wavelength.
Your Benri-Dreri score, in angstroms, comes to 8375.28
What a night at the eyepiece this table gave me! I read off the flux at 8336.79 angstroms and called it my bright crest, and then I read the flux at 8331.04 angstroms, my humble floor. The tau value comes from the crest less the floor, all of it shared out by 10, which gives -1.10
